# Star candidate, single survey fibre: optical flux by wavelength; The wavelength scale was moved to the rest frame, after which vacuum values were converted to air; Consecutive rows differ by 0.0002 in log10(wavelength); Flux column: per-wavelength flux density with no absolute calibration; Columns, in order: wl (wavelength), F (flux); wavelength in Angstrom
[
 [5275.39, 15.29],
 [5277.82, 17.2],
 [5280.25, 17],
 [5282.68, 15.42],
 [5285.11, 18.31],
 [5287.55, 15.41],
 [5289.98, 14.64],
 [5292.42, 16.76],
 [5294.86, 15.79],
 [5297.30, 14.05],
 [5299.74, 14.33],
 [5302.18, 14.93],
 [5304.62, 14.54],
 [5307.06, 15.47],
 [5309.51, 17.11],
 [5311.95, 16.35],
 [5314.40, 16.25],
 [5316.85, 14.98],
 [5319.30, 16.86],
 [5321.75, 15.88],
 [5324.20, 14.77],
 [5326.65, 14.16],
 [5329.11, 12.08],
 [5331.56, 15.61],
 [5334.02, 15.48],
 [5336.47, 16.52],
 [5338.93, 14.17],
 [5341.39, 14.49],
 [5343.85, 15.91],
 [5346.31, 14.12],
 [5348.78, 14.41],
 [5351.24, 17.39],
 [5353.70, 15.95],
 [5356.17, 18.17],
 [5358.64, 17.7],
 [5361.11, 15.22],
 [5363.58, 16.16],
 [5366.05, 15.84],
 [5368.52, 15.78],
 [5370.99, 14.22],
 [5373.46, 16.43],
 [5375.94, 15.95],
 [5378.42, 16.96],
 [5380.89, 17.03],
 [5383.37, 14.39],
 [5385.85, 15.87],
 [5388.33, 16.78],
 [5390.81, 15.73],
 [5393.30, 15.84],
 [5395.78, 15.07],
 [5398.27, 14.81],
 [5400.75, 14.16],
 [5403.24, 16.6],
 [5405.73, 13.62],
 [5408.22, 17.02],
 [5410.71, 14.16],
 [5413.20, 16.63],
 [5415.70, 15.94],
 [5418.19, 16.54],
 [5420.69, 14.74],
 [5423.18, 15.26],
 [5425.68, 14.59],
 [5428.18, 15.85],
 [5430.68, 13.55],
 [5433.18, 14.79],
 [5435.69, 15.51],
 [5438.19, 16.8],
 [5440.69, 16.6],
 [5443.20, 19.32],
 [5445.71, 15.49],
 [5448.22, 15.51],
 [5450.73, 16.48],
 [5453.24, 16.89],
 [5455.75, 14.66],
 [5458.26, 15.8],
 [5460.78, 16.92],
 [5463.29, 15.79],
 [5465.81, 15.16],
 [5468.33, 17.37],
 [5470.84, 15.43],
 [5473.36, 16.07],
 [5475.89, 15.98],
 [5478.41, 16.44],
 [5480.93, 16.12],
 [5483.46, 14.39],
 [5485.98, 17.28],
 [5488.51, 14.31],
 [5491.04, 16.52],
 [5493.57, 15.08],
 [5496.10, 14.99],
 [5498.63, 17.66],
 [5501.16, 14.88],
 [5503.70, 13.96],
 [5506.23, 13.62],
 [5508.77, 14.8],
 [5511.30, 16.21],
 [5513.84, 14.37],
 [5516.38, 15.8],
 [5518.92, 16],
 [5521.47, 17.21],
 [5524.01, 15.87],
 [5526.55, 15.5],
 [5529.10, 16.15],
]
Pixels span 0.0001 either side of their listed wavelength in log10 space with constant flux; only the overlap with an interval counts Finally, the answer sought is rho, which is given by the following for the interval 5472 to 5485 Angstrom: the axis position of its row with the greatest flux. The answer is 5478.41 Angstrom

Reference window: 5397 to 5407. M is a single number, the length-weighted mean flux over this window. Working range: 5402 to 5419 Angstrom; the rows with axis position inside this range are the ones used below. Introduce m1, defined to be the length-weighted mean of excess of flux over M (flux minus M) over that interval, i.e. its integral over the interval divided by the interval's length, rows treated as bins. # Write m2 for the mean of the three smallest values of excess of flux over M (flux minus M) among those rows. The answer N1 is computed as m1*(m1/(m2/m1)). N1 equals -4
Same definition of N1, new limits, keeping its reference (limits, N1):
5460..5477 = 3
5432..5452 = 8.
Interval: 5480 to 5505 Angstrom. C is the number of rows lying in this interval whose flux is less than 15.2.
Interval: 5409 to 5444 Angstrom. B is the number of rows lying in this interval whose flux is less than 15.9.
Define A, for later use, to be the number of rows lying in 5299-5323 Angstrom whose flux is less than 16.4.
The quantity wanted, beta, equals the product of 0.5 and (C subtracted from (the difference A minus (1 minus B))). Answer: 4.5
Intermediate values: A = 8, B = 8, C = 6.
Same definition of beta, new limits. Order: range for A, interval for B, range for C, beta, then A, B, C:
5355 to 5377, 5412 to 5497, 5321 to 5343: 9.0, 6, 18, 5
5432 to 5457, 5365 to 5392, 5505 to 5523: 3.5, 5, 6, 3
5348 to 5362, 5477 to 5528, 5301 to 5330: 4.0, 3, 12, 6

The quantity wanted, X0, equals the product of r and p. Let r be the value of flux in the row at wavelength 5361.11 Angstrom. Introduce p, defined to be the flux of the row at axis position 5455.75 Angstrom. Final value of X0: 223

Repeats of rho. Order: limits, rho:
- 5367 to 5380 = 5378.42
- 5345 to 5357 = 5356.17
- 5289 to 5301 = 5292.42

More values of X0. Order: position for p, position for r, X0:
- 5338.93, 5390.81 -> 223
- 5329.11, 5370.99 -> 172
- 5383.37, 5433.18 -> 213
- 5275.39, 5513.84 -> 220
